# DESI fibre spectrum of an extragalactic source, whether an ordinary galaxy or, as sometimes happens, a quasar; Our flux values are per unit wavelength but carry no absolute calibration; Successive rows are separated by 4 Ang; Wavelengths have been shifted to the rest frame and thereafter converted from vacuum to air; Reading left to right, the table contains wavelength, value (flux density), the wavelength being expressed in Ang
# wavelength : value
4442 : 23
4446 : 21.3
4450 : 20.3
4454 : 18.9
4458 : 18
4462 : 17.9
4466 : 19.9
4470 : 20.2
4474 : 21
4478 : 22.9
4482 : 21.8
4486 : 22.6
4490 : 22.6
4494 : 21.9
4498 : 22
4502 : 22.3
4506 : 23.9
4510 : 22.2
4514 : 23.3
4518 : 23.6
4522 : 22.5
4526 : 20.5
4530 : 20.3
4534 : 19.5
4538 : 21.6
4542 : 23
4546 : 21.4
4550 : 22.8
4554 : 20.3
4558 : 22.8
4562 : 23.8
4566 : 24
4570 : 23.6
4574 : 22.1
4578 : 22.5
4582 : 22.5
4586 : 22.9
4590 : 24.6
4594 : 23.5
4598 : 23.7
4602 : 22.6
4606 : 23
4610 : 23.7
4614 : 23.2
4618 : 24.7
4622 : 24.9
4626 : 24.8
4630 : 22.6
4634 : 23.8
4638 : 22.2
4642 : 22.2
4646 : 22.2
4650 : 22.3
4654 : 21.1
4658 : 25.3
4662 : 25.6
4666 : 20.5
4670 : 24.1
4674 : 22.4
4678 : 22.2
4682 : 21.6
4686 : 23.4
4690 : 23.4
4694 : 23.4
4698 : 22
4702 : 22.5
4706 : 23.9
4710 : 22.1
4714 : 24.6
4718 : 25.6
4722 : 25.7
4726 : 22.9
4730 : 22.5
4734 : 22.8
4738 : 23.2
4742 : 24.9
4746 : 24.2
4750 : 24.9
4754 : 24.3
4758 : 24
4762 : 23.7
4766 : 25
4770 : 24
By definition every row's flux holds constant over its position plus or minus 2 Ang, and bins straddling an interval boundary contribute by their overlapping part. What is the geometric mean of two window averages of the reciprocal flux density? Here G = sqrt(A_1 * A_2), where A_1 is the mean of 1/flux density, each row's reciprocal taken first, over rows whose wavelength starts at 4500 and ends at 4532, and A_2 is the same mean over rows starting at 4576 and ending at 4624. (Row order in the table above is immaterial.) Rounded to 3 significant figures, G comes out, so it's 0.0438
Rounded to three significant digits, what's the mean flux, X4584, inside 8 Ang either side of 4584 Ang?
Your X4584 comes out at 23.1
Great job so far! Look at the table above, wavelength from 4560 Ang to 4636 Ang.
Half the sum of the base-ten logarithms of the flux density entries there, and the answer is 13.0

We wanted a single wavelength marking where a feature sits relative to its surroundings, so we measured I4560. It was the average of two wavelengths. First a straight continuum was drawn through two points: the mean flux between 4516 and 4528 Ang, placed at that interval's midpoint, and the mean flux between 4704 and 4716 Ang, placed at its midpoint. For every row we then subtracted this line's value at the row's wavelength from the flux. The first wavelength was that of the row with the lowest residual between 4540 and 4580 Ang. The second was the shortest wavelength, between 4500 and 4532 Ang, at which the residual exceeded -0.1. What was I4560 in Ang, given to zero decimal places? 4528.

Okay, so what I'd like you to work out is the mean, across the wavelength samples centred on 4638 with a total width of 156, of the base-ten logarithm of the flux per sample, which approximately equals 1.36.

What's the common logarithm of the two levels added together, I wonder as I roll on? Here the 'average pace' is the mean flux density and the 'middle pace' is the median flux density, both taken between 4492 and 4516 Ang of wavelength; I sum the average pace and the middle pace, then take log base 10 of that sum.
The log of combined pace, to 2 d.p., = 1.65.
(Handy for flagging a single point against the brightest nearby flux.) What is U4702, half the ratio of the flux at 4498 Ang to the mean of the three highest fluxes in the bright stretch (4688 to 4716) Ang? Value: 0.46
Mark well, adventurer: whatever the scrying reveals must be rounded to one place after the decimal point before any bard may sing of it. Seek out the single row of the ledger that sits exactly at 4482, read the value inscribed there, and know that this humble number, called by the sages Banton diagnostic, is 21.8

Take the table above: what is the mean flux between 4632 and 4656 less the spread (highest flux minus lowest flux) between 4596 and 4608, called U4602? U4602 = 21.2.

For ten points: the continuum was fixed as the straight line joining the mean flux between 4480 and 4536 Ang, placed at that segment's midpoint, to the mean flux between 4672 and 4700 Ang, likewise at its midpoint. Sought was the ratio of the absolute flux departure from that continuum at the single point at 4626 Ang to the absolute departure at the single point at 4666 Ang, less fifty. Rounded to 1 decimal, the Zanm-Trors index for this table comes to -48.9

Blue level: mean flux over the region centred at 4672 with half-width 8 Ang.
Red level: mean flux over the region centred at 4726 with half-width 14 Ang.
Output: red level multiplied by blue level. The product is 533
